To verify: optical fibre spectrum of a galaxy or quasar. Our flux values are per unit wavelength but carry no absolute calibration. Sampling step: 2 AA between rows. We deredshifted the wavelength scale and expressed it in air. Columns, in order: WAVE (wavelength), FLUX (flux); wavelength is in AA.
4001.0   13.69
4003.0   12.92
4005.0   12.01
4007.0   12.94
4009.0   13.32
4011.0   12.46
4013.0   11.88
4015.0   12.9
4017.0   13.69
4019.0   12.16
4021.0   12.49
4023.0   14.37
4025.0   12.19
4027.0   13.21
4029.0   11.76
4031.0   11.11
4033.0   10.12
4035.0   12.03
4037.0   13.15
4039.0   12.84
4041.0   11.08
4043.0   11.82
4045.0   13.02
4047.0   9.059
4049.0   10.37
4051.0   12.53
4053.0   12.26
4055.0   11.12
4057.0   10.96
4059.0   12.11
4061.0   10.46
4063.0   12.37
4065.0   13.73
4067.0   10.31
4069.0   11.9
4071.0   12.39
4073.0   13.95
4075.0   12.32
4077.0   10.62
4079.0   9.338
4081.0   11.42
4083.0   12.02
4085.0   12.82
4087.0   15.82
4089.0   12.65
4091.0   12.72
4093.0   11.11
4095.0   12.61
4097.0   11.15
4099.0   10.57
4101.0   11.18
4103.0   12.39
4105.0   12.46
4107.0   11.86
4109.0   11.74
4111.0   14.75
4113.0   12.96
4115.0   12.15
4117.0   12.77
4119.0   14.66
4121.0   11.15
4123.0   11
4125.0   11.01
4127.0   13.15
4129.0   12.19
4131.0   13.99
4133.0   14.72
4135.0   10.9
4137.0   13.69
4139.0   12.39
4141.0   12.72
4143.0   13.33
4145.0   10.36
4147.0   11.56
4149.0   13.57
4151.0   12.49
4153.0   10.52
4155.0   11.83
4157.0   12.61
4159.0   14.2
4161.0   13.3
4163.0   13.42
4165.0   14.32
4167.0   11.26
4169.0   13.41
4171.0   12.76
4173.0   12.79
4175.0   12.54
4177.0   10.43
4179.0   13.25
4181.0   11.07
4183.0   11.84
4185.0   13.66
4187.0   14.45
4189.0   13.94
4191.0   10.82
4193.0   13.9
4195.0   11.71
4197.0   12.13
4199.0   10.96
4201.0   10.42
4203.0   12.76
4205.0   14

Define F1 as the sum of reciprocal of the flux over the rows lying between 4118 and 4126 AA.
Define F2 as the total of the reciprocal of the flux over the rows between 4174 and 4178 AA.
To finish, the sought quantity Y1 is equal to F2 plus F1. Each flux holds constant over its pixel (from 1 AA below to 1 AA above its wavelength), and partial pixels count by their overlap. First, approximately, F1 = 0.34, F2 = 0.18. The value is 0.52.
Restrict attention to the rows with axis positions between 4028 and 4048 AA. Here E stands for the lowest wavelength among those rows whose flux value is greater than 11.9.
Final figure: 4035.0 AA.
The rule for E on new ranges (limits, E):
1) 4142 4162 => 4143.0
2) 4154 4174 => 4157.0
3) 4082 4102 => 4083.0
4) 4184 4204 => 4185.0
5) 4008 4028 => 4009.0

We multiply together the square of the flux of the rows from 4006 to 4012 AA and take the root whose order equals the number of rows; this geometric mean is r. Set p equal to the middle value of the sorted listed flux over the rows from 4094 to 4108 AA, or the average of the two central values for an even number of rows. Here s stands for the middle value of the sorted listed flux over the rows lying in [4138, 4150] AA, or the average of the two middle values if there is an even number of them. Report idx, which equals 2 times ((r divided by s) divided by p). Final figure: 2.24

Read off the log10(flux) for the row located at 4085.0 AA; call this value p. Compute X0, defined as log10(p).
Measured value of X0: 0.044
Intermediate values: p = 1.11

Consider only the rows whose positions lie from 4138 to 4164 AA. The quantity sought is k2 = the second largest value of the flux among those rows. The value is 13.57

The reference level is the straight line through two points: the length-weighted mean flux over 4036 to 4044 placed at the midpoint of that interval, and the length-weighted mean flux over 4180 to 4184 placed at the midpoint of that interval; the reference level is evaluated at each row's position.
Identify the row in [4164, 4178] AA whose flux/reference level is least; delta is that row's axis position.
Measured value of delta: 4177.0 AA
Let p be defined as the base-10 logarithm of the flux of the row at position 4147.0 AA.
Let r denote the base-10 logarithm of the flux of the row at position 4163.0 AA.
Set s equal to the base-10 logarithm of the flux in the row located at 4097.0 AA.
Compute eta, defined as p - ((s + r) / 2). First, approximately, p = 1.06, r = 1.13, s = 1.05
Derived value -0.02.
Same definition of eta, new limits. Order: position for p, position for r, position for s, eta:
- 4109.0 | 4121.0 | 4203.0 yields -0.01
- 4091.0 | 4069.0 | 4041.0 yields 0.04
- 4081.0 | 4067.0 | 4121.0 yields 0.03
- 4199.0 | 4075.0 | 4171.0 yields -0.06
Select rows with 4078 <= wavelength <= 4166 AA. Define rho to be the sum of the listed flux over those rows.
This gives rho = 548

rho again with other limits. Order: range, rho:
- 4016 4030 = 90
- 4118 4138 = 126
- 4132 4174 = 266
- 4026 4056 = 175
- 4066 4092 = 158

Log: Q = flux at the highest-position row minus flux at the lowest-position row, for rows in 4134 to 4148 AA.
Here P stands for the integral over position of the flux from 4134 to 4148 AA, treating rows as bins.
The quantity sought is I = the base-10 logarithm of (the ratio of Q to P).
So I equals -2.41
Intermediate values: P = 170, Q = 0.66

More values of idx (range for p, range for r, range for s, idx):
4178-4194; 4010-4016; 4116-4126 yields 2.05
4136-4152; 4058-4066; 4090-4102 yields 2.08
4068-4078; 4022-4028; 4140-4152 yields 2.25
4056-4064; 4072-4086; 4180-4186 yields 2.00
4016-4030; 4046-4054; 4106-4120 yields 1.51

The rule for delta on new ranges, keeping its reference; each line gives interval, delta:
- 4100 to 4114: 4101.0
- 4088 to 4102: 4099.0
